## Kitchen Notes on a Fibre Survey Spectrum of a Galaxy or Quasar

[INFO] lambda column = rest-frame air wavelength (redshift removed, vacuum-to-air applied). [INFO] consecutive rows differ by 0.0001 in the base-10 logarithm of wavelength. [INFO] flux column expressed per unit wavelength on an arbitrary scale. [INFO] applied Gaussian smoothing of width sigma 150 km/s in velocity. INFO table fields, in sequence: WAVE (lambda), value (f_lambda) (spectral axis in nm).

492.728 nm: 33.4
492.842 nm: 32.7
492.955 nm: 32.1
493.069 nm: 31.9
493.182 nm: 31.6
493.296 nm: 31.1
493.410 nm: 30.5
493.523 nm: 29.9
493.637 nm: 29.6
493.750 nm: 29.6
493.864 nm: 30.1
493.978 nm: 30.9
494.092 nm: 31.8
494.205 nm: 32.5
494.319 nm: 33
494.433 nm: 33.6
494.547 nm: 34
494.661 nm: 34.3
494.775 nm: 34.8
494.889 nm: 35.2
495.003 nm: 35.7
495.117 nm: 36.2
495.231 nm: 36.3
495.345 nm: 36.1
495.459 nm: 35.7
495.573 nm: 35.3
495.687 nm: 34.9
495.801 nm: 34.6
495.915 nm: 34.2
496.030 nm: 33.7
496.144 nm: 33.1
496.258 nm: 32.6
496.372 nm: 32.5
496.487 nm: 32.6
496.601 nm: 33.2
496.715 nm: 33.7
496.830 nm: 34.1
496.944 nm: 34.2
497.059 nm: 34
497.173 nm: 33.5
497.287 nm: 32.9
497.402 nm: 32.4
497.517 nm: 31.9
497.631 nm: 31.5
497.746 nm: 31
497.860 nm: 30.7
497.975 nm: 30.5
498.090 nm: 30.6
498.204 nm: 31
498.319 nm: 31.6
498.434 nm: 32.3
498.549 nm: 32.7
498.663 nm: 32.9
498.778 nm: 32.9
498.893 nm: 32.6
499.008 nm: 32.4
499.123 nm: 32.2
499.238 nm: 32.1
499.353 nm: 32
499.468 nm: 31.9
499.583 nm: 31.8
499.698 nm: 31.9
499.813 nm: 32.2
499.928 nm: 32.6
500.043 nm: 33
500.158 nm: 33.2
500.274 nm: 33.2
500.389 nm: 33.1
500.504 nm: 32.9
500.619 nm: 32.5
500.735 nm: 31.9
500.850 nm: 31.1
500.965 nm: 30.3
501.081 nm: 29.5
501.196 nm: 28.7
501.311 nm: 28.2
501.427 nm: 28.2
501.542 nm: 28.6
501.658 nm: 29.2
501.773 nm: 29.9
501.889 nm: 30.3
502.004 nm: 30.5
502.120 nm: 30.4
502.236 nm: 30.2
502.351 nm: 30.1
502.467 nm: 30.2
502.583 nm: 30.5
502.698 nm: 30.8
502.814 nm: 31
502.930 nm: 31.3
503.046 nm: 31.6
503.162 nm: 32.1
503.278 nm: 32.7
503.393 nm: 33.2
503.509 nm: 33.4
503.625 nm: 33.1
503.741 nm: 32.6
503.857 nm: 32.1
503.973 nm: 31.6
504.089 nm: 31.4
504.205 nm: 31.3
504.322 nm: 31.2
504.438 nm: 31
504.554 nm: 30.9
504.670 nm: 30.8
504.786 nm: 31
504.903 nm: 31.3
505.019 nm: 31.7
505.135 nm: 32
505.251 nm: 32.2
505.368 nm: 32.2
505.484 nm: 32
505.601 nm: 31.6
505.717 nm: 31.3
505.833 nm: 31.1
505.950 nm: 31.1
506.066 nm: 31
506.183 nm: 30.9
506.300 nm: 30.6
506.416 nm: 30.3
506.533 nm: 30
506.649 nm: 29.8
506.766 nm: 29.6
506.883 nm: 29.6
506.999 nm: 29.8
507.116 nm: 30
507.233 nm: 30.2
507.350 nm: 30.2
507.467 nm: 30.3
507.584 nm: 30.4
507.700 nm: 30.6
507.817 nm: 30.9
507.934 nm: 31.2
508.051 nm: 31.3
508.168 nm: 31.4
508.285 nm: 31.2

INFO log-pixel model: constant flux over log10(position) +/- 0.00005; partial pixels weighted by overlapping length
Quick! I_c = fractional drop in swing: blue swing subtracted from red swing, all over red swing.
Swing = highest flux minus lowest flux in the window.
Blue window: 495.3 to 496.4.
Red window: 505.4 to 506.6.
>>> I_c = -0.80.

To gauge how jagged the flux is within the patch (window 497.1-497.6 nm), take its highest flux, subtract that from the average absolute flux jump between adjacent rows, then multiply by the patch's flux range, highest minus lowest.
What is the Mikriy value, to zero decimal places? -53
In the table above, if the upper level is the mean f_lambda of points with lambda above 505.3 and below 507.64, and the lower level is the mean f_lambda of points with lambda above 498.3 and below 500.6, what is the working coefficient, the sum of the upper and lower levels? 63.1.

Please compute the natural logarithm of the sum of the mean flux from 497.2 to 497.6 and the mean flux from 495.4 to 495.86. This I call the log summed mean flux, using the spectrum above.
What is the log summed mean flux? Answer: 4.21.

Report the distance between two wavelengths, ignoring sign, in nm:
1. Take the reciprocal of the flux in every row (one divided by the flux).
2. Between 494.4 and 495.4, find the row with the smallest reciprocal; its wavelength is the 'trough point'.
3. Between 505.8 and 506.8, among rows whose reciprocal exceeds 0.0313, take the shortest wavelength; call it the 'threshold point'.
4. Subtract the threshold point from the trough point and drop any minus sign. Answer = 10.60 nm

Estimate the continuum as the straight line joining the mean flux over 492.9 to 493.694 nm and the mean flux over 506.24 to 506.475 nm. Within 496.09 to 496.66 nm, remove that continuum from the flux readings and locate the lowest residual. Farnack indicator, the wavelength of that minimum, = 496.372 nm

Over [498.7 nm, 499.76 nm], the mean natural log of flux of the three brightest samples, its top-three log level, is 3.49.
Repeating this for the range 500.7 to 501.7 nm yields 3.44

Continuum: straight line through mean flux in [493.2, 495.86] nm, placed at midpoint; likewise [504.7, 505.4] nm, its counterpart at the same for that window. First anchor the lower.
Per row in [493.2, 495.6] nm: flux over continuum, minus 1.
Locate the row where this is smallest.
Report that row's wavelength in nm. 493.637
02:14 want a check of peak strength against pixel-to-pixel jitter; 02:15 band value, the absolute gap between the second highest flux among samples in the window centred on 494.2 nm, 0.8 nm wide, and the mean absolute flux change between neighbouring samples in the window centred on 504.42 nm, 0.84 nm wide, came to 33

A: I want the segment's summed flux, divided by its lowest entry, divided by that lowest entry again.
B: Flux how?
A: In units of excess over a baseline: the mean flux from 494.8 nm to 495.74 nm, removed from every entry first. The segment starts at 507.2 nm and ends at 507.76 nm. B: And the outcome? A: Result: -0.89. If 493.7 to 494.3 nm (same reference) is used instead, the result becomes -0.64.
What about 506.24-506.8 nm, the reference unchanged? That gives -0.76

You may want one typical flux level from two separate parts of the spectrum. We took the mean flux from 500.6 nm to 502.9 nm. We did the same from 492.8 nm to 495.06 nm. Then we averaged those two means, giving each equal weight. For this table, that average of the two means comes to 31.2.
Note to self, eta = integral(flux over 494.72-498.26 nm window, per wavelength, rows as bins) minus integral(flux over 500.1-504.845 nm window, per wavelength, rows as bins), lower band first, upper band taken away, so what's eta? -29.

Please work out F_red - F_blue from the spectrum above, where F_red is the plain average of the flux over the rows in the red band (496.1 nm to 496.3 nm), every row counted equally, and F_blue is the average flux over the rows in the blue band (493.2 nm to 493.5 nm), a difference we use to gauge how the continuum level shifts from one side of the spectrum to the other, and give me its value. 2.1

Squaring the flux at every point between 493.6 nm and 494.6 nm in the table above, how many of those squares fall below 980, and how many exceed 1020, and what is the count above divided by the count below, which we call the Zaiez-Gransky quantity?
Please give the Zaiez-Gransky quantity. 1.0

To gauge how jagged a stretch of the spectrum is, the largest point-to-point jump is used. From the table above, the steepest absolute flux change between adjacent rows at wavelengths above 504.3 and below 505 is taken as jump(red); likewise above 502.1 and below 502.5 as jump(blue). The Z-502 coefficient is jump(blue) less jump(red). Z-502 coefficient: -0.10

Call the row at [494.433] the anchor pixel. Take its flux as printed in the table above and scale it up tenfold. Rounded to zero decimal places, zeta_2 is 336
